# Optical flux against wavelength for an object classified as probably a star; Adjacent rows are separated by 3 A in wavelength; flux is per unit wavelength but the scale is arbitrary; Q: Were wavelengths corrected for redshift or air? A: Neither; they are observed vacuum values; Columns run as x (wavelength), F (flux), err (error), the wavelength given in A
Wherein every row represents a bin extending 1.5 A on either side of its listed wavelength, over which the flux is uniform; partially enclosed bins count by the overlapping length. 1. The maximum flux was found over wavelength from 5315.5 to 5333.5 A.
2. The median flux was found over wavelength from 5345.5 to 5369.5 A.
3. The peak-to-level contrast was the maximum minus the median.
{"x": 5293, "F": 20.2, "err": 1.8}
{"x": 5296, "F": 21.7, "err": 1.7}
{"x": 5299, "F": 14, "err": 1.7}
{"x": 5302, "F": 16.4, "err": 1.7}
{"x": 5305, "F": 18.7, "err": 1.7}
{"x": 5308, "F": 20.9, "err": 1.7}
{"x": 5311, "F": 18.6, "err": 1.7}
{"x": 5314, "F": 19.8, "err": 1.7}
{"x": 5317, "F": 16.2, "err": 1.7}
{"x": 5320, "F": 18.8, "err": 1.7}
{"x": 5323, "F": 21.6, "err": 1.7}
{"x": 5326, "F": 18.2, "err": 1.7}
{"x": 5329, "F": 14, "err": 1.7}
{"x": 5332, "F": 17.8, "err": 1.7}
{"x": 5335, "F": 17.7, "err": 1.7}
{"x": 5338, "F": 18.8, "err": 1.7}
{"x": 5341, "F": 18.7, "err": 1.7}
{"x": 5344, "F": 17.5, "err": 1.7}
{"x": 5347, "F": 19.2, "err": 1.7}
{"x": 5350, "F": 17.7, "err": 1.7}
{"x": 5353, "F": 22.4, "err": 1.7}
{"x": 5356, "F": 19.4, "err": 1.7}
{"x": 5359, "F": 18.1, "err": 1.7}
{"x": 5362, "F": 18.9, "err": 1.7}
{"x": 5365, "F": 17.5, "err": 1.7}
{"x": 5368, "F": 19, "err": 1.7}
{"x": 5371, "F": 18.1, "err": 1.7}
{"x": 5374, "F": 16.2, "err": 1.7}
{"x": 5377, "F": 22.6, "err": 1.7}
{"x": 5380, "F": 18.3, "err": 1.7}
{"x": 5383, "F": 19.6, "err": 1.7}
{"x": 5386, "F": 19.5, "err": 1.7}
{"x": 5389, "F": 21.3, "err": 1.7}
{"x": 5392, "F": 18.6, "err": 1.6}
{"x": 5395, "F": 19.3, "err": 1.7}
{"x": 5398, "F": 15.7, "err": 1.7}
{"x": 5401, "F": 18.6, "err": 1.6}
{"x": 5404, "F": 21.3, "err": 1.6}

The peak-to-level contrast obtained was 3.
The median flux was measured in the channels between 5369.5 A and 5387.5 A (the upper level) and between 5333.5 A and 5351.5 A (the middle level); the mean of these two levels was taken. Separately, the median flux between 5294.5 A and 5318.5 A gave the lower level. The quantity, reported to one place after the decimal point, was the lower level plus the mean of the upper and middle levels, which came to 37.2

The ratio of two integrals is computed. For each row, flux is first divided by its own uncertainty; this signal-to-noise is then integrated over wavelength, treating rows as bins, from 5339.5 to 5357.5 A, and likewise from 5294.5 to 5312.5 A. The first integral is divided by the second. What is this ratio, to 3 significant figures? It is 1.04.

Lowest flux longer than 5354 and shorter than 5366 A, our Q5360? 17.5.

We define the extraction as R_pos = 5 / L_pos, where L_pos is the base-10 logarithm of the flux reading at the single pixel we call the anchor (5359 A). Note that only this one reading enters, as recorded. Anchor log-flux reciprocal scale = 3.98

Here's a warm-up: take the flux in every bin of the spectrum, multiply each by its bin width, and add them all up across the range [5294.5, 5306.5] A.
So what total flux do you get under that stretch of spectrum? 212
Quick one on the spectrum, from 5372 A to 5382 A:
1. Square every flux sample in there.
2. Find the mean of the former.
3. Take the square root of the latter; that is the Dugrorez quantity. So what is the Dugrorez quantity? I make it 19.2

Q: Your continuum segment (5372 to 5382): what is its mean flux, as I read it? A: 19.0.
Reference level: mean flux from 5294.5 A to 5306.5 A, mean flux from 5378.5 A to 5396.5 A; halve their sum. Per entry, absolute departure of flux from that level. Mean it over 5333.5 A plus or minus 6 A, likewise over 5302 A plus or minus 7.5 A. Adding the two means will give 4.1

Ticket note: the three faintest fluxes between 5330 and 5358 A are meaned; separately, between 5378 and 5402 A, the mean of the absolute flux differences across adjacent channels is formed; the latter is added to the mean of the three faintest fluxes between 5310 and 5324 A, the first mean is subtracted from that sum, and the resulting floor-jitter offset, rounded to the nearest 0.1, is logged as 2.1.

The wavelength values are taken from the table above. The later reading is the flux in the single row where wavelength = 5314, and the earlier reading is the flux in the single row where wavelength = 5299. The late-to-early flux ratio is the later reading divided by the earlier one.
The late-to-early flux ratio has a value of 1.4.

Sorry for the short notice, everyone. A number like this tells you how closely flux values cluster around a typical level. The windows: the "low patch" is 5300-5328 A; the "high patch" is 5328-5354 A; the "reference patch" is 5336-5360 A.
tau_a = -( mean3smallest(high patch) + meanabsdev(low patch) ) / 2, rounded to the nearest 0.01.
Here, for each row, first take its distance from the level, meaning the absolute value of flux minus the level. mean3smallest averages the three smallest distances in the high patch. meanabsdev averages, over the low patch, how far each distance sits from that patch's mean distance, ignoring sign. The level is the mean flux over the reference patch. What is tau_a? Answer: -0.60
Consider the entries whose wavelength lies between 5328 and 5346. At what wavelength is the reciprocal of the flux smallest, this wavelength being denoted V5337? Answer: 5338 A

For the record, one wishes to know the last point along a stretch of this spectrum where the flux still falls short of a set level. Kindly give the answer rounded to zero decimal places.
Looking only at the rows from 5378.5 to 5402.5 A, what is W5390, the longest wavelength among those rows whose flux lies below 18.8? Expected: 5401 A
